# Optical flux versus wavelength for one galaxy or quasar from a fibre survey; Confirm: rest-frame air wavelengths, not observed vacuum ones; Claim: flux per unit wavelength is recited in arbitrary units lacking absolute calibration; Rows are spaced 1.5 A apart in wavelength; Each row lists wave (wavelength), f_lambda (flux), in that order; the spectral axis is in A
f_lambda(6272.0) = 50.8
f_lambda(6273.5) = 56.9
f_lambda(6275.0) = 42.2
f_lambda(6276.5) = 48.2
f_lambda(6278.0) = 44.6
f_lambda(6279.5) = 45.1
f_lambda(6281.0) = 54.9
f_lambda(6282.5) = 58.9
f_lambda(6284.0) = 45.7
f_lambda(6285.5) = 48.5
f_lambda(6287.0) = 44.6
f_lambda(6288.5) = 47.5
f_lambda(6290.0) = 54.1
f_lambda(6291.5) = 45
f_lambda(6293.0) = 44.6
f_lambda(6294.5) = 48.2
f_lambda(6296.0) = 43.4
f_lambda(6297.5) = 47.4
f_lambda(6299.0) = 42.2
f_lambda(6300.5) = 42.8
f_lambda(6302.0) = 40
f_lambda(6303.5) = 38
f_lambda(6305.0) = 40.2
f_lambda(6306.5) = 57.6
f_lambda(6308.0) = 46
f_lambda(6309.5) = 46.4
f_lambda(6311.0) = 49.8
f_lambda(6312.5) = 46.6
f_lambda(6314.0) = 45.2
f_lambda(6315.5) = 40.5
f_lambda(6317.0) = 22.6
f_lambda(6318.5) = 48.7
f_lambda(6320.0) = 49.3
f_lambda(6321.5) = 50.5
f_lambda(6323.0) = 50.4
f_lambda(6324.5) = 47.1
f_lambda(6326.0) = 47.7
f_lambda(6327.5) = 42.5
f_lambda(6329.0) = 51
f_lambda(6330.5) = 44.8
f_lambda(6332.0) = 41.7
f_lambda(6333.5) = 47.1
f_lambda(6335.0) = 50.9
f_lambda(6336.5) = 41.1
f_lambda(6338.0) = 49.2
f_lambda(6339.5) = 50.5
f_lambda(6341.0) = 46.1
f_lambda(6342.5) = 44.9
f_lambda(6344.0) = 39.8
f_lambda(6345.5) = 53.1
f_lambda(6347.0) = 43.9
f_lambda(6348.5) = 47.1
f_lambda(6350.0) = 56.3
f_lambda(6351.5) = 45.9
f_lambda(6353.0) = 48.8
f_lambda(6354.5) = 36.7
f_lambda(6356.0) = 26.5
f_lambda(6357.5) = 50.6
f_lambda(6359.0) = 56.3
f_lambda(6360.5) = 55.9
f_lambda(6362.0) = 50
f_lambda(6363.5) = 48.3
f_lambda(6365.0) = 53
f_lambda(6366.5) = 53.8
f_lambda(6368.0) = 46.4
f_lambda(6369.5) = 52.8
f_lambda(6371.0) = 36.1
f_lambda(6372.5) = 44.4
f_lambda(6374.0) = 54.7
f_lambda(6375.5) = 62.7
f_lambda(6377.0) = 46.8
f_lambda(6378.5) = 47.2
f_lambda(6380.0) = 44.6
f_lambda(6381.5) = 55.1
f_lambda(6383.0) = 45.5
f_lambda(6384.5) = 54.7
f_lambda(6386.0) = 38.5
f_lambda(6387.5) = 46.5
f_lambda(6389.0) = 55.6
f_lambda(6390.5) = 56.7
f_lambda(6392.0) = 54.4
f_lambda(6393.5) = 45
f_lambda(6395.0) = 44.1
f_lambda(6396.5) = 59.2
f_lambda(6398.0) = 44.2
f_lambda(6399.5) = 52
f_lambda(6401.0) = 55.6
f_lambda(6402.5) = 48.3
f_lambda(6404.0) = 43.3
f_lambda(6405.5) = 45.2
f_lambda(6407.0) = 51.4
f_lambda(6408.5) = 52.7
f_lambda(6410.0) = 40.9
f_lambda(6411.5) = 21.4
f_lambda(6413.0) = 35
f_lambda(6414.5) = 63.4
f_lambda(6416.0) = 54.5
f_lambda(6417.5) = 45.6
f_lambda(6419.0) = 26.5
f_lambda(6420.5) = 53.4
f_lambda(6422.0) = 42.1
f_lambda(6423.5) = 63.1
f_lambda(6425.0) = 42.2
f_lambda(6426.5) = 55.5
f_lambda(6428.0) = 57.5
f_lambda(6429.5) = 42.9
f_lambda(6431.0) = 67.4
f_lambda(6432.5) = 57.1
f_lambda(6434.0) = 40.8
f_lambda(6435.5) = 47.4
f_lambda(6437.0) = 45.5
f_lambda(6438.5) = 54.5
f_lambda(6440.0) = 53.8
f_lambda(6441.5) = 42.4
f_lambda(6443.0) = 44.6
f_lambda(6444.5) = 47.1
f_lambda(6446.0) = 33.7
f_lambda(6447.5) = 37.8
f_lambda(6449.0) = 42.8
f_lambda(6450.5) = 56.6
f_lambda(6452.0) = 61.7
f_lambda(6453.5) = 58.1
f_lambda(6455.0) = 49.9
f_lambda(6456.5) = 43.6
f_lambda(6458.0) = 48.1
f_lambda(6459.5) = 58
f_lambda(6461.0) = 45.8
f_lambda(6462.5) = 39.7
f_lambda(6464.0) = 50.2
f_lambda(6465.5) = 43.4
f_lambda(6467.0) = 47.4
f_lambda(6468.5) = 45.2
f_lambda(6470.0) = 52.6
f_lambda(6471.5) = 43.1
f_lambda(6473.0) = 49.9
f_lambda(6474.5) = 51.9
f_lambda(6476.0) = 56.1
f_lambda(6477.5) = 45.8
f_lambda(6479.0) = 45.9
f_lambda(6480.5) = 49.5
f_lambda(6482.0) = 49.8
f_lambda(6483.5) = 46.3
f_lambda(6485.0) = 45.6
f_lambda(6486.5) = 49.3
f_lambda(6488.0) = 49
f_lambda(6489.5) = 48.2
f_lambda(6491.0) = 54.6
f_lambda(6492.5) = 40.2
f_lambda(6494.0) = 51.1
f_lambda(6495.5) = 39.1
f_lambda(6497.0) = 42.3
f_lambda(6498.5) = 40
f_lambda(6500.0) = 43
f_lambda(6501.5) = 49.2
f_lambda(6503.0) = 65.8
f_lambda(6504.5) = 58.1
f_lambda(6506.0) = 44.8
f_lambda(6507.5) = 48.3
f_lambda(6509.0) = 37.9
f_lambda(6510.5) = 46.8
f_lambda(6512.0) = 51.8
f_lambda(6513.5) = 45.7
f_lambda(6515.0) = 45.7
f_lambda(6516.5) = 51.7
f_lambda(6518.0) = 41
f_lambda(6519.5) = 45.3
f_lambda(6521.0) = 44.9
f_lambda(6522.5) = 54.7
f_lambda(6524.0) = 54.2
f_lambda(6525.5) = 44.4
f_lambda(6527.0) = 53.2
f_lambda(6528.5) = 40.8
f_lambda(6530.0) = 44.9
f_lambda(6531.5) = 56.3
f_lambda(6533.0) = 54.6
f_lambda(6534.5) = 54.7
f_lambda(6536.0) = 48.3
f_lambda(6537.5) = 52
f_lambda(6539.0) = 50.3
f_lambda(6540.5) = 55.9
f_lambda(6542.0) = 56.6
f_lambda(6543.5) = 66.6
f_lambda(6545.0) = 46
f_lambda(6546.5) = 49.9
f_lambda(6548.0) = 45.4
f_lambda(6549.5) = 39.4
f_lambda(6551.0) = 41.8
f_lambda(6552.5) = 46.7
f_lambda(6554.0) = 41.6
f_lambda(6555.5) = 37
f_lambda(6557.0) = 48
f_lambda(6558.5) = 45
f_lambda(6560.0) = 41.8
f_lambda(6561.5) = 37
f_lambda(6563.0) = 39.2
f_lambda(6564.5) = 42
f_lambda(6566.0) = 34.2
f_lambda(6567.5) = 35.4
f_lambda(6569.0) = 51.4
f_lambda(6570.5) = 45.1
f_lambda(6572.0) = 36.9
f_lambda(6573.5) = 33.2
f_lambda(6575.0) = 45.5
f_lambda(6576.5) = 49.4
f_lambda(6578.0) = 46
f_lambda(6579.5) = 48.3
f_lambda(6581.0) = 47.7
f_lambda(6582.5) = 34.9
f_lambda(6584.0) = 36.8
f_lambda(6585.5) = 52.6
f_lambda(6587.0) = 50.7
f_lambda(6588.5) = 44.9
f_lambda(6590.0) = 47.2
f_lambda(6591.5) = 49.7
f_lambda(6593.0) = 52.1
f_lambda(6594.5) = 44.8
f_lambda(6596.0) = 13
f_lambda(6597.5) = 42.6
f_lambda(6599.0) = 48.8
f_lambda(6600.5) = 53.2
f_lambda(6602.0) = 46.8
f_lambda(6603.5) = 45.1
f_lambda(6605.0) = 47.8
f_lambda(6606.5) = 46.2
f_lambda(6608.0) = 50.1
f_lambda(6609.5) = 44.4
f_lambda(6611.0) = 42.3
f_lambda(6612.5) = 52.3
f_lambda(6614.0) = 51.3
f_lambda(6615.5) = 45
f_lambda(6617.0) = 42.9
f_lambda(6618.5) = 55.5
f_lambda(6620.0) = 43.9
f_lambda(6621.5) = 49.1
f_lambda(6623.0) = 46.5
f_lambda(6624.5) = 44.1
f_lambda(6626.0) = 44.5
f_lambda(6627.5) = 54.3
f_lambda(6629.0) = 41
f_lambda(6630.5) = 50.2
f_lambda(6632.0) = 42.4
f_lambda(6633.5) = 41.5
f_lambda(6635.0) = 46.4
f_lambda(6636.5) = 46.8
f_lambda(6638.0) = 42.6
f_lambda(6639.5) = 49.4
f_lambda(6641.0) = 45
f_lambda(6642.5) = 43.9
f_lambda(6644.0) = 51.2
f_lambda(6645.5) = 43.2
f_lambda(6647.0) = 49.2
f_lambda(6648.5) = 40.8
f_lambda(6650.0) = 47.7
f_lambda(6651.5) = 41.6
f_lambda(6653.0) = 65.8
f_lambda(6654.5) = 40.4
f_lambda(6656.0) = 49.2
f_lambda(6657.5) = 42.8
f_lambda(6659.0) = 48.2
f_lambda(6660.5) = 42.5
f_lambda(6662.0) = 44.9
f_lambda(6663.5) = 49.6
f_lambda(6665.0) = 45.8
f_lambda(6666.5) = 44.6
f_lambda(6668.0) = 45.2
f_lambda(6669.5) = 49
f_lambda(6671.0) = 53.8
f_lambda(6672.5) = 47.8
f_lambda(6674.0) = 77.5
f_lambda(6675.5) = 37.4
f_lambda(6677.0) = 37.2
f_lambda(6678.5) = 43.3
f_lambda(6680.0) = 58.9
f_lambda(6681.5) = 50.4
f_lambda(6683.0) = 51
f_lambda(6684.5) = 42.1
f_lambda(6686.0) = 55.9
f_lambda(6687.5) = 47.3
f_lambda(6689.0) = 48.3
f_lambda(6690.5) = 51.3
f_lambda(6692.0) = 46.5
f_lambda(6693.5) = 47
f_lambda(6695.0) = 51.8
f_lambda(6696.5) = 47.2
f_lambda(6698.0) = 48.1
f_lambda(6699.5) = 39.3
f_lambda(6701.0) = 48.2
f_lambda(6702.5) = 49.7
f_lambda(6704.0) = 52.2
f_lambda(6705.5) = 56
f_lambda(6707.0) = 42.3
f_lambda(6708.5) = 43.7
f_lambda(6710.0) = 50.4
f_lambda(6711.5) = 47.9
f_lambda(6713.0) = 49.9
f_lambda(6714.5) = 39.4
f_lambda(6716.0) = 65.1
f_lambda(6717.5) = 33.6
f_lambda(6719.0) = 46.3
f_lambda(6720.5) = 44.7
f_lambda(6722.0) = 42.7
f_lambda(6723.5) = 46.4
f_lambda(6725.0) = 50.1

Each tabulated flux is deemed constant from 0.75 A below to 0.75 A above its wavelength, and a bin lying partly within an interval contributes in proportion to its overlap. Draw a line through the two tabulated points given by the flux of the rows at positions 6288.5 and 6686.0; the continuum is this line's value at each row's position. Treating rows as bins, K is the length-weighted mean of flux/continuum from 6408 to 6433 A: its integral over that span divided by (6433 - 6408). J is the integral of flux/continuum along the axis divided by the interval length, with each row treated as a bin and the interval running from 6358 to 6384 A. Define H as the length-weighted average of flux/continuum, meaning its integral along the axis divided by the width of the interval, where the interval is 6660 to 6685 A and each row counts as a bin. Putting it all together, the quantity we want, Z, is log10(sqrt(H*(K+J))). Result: 0.118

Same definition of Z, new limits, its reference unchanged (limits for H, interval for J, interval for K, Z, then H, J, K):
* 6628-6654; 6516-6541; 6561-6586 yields 0.083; 0.84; 0.95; 0.79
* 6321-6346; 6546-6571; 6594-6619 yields 0.099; 0.97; 0.80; 0.84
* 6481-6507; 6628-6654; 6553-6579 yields 0.089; 0.93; 0.84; 0.78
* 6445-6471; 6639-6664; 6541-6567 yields 0.099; 0.94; 0.85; 0.84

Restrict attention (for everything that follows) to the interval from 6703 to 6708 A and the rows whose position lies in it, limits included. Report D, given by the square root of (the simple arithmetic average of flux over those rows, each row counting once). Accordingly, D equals 7.08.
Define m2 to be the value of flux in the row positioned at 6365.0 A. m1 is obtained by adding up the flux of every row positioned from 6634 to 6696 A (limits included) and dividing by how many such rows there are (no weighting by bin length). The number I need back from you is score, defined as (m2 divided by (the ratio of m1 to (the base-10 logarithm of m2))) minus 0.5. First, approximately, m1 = 47.9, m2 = 53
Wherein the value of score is 1.41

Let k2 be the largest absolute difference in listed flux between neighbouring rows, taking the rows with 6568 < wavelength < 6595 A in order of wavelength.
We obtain 16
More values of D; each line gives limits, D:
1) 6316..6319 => 5.97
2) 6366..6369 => 7.08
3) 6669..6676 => 7.29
